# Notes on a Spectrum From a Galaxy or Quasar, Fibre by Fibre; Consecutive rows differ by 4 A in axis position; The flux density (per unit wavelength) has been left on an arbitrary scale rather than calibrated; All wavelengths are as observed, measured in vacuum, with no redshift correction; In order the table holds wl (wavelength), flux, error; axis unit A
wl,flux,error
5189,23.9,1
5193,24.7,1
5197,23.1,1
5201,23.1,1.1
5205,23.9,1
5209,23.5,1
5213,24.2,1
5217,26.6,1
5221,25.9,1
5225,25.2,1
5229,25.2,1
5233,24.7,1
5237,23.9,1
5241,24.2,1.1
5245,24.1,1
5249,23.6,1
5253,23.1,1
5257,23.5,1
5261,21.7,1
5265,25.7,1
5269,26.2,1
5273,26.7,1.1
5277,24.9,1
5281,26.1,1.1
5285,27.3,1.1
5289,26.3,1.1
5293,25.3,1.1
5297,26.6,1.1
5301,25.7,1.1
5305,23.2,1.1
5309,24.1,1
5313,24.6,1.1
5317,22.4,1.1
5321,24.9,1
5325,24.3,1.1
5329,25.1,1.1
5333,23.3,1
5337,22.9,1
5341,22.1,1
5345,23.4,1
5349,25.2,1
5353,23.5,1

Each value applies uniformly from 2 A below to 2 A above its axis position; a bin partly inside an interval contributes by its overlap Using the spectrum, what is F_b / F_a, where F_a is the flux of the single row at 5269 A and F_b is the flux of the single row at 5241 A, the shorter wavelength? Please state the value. 0.92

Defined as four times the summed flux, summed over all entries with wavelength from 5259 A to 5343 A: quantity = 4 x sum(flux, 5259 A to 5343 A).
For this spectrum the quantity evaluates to 2078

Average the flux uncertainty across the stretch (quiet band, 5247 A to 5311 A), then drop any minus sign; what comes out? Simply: 1.05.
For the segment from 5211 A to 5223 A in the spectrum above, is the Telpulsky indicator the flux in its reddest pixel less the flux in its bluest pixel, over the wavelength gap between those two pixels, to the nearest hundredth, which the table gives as 0.21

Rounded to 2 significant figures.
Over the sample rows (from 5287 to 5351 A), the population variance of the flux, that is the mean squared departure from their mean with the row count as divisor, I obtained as 1.7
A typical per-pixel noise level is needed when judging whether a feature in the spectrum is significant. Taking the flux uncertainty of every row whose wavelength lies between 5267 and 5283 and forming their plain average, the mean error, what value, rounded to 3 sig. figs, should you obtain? 1.05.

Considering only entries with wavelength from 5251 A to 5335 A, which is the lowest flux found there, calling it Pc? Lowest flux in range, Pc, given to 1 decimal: 21.7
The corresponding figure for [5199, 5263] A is 21.7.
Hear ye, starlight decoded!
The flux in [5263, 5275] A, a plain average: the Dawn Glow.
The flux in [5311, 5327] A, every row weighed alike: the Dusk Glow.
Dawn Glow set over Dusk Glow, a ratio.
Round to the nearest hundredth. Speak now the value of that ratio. 1.09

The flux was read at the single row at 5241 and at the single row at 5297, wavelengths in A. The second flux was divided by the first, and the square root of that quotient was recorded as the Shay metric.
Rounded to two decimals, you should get 1.05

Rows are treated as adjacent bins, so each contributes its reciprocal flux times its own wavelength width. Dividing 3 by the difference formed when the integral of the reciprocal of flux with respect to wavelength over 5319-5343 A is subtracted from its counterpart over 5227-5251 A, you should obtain -130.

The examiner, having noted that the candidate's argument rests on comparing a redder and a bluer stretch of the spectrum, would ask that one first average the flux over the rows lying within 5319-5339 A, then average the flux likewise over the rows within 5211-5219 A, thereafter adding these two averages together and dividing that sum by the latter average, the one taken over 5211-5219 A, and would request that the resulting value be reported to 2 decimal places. 1.95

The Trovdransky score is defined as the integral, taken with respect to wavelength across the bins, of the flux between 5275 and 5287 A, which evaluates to 313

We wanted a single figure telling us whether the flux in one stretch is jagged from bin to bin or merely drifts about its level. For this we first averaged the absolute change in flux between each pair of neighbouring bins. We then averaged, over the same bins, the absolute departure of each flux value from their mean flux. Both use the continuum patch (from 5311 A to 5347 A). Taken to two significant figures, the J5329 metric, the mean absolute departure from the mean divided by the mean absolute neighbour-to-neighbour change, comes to 0.72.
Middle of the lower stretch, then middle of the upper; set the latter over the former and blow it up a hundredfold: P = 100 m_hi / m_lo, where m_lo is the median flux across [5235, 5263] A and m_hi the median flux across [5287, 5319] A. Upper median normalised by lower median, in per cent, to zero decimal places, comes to 106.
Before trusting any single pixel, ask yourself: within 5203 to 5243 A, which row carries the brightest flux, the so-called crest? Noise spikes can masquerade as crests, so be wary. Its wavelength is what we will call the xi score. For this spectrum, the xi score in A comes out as 5217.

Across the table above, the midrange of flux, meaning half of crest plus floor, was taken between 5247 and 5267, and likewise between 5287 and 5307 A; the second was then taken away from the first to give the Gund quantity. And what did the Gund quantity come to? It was -1.2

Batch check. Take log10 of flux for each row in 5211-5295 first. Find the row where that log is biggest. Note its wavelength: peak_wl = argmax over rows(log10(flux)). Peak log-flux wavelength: 5285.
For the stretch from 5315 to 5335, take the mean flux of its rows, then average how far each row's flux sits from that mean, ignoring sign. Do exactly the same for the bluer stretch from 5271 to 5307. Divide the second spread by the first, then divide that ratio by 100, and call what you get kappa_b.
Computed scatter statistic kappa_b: 0.010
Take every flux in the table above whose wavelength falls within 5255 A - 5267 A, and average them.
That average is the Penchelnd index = 23.6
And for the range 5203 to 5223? 24.8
